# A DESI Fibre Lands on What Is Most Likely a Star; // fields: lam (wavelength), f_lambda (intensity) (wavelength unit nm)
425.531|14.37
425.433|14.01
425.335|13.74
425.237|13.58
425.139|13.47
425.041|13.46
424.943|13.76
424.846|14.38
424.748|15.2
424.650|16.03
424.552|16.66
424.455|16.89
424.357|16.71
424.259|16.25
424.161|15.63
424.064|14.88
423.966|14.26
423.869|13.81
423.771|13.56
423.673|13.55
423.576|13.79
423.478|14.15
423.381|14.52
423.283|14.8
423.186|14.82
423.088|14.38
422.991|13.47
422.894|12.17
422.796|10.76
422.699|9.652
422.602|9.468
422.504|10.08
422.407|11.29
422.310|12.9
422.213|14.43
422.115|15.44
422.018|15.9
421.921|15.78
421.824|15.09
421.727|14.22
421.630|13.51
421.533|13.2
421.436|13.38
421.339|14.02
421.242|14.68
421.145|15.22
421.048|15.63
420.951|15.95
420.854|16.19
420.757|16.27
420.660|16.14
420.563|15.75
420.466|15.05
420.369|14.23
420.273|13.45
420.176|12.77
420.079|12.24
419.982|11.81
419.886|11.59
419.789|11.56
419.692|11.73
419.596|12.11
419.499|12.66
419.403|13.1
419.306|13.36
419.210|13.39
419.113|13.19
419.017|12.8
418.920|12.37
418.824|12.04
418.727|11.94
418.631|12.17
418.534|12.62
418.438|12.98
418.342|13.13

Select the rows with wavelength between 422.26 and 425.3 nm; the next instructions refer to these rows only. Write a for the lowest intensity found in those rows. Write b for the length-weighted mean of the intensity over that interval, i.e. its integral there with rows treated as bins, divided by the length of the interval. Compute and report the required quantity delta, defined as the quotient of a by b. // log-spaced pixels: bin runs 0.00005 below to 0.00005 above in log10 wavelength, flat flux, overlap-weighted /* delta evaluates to 0.69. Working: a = 9.468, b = 13.8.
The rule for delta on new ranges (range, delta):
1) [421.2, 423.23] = 0.71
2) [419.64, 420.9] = 0.84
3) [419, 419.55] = 0.97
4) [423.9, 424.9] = 0.91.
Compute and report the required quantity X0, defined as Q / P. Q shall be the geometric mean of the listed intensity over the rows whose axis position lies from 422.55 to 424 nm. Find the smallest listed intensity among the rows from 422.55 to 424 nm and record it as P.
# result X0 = 1.37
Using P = 9.468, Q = 13.0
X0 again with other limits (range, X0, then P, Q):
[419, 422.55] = 1.36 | 10.08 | 13.7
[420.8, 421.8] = 1.10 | 13.2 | 14.6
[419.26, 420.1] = 1.06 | 11.56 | 12.2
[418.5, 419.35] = 1.06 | 11.94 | 12.6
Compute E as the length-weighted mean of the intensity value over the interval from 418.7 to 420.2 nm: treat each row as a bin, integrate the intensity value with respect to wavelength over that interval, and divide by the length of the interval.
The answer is 12.4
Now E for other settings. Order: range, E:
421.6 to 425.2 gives 14.0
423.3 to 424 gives 14.0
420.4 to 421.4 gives 15.4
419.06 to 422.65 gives 13.7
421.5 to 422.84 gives 13.0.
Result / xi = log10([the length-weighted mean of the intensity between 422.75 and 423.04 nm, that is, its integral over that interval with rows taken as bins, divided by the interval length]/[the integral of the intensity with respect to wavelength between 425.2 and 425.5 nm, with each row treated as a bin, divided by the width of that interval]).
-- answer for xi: -0.055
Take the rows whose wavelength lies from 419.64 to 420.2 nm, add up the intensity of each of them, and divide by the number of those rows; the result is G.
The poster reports 12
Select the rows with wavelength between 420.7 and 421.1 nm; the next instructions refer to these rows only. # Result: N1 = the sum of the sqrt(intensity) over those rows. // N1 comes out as 16.0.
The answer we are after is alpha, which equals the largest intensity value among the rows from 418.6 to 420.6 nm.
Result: 15.75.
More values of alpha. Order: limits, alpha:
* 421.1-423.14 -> 15.9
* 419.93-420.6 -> 15.75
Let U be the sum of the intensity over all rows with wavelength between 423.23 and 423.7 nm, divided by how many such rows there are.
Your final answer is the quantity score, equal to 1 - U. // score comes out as -13.2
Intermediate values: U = 14.2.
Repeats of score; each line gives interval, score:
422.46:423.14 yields -10.4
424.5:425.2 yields -13.7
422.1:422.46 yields -12.5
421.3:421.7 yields -12.5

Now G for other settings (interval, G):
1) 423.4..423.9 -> 14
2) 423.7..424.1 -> 14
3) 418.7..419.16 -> 12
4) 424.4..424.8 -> 16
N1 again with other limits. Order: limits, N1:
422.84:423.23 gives 14.8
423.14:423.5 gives 15.3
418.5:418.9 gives 14.0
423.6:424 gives 14.9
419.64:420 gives 13.7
